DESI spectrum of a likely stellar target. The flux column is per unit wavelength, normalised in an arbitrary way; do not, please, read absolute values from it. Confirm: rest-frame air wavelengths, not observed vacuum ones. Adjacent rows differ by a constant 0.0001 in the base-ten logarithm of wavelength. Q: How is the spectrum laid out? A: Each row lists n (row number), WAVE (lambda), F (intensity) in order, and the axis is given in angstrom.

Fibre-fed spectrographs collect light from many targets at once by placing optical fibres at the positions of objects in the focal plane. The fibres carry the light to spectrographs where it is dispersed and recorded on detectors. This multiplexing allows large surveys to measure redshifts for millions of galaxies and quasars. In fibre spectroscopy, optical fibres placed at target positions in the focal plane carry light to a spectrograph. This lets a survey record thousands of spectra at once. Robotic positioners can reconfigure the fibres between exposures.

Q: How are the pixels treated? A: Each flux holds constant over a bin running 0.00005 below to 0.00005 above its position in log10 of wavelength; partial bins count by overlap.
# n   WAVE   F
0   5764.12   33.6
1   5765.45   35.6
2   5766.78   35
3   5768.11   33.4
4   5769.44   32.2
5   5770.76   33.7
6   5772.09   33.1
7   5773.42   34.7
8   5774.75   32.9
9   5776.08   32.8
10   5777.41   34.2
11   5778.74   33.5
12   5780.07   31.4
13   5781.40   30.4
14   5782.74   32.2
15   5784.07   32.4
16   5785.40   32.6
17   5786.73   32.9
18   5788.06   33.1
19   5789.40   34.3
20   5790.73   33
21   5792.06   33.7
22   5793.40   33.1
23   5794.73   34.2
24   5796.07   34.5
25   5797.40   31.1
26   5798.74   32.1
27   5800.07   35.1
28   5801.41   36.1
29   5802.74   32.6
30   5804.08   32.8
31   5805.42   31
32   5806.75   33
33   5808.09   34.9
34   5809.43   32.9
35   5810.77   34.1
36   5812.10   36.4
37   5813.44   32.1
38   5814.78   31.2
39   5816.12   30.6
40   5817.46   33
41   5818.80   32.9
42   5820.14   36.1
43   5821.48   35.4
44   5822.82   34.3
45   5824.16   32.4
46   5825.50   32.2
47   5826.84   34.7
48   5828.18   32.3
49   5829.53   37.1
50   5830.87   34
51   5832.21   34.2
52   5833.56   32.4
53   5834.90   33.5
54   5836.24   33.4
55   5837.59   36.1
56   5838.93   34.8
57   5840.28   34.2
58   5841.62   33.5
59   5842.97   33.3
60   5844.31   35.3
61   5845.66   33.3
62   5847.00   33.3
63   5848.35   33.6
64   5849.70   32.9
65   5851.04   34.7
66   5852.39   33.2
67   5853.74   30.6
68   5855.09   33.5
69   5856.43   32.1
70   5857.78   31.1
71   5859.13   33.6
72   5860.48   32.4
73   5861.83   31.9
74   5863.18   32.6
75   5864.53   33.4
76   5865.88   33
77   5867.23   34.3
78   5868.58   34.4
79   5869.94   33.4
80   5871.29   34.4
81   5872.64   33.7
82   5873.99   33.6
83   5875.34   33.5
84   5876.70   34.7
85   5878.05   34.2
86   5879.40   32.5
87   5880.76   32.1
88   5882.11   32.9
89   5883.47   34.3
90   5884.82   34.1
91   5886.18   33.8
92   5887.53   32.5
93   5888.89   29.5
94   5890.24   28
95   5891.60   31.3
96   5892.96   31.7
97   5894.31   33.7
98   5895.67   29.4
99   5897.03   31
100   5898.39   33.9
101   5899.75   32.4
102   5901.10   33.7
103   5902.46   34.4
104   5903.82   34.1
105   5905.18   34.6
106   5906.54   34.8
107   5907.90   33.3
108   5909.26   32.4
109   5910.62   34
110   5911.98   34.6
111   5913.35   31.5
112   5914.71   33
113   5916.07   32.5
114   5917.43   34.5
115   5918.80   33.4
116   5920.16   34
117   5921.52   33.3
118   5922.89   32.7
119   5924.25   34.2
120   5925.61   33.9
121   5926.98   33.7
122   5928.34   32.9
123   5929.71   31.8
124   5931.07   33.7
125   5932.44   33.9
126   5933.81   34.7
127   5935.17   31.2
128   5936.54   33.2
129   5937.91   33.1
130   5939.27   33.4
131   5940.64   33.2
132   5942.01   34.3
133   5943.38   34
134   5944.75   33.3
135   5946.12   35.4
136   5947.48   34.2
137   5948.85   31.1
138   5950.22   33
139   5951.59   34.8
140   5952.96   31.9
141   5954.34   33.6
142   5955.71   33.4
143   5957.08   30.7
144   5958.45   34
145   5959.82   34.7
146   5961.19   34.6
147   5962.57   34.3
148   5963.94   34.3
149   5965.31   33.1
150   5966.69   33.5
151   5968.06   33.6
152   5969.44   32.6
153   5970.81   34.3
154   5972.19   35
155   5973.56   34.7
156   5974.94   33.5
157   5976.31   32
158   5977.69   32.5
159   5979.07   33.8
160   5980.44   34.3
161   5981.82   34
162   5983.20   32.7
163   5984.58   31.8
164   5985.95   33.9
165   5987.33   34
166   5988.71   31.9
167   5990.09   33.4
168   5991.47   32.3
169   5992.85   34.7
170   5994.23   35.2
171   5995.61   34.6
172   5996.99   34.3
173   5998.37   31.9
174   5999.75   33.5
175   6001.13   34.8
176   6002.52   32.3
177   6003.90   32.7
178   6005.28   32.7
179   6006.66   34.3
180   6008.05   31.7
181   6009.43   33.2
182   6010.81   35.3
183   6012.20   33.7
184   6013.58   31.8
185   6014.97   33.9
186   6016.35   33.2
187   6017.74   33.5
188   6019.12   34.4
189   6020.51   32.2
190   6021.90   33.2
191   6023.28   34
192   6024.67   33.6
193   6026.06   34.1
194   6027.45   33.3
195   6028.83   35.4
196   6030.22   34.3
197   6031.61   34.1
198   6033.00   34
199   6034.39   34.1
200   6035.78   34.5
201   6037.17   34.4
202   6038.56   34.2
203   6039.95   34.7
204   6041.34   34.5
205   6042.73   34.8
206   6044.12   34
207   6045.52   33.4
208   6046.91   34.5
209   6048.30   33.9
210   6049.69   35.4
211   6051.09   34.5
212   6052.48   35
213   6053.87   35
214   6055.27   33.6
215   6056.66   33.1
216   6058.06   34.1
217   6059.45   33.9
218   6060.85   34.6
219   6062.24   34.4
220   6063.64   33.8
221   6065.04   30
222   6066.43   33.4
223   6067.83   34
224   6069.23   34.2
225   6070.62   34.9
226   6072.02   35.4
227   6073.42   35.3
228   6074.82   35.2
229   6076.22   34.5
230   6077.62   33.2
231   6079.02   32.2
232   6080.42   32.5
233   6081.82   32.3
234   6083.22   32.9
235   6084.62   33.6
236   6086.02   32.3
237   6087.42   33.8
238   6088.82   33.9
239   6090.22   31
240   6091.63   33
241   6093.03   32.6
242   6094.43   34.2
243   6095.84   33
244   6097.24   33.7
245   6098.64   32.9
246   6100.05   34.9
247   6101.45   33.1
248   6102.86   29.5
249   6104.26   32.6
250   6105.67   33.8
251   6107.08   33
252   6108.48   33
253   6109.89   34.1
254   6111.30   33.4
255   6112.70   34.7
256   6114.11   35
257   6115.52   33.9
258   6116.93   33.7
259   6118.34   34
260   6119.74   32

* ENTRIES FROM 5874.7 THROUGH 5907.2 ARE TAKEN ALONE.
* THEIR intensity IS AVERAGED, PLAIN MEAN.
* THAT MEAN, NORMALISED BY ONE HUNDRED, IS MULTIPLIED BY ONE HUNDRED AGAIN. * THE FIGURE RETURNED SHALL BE 32.8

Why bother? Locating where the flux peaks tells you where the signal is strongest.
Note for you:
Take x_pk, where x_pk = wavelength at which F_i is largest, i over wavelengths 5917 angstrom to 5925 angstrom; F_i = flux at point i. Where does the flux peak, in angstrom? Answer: 5917.43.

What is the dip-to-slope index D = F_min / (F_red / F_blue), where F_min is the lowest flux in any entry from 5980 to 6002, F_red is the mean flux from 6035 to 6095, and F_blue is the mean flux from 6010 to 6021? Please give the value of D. 31.5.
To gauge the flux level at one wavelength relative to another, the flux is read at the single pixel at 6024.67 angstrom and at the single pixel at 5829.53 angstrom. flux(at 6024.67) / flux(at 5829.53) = 0.906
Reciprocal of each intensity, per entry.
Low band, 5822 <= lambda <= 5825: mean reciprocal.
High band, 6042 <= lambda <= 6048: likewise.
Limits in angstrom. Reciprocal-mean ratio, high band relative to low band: 0.98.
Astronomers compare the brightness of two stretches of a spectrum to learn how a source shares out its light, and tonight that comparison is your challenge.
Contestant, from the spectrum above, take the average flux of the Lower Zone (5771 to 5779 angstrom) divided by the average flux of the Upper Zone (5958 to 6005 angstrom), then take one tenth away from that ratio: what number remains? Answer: 0.898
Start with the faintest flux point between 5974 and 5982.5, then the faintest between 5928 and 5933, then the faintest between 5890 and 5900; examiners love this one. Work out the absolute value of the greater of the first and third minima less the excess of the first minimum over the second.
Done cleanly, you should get 31.8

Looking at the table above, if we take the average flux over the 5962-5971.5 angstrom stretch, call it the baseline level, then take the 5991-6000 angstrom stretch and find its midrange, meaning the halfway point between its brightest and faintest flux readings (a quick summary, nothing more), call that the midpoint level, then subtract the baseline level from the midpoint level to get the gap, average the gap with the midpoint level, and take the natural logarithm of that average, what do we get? 2.82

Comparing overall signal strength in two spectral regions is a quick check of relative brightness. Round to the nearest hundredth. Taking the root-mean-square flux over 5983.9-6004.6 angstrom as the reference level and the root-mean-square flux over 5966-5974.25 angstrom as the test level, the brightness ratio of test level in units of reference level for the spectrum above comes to 1.02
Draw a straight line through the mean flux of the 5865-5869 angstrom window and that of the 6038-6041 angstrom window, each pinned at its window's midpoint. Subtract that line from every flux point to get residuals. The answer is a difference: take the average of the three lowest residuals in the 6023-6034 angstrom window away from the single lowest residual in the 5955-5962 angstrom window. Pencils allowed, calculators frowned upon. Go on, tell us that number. -2.7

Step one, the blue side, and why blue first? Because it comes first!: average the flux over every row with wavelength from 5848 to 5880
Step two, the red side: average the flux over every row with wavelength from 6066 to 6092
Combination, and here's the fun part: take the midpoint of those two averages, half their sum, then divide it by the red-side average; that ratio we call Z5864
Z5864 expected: 0.99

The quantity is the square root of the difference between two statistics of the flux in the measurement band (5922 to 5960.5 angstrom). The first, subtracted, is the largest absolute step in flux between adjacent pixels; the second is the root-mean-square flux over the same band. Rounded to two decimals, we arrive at 5.47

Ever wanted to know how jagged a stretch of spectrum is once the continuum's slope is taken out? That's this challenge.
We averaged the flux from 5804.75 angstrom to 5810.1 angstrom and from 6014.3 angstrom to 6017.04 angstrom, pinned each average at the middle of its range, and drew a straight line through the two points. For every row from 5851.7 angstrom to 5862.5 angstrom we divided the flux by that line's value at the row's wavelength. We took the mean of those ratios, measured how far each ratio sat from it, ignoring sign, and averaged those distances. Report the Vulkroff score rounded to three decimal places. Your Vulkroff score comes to 0.026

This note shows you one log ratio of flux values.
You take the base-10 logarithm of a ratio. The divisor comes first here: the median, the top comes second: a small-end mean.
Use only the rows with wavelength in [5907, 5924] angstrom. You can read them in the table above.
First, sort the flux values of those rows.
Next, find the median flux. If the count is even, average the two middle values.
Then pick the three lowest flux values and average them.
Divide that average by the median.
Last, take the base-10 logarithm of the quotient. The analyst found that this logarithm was -0.015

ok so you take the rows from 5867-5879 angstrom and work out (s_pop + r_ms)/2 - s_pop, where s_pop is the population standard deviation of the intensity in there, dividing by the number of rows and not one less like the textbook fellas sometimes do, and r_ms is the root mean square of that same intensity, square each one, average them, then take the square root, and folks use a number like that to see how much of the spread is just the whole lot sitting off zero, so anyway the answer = 16.8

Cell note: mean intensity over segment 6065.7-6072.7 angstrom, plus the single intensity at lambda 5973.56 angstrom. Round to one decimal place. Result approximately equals 69.1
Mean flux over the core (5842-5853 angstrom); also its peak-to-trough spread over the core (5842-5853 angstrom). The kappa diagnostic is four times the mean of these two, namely 72.2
